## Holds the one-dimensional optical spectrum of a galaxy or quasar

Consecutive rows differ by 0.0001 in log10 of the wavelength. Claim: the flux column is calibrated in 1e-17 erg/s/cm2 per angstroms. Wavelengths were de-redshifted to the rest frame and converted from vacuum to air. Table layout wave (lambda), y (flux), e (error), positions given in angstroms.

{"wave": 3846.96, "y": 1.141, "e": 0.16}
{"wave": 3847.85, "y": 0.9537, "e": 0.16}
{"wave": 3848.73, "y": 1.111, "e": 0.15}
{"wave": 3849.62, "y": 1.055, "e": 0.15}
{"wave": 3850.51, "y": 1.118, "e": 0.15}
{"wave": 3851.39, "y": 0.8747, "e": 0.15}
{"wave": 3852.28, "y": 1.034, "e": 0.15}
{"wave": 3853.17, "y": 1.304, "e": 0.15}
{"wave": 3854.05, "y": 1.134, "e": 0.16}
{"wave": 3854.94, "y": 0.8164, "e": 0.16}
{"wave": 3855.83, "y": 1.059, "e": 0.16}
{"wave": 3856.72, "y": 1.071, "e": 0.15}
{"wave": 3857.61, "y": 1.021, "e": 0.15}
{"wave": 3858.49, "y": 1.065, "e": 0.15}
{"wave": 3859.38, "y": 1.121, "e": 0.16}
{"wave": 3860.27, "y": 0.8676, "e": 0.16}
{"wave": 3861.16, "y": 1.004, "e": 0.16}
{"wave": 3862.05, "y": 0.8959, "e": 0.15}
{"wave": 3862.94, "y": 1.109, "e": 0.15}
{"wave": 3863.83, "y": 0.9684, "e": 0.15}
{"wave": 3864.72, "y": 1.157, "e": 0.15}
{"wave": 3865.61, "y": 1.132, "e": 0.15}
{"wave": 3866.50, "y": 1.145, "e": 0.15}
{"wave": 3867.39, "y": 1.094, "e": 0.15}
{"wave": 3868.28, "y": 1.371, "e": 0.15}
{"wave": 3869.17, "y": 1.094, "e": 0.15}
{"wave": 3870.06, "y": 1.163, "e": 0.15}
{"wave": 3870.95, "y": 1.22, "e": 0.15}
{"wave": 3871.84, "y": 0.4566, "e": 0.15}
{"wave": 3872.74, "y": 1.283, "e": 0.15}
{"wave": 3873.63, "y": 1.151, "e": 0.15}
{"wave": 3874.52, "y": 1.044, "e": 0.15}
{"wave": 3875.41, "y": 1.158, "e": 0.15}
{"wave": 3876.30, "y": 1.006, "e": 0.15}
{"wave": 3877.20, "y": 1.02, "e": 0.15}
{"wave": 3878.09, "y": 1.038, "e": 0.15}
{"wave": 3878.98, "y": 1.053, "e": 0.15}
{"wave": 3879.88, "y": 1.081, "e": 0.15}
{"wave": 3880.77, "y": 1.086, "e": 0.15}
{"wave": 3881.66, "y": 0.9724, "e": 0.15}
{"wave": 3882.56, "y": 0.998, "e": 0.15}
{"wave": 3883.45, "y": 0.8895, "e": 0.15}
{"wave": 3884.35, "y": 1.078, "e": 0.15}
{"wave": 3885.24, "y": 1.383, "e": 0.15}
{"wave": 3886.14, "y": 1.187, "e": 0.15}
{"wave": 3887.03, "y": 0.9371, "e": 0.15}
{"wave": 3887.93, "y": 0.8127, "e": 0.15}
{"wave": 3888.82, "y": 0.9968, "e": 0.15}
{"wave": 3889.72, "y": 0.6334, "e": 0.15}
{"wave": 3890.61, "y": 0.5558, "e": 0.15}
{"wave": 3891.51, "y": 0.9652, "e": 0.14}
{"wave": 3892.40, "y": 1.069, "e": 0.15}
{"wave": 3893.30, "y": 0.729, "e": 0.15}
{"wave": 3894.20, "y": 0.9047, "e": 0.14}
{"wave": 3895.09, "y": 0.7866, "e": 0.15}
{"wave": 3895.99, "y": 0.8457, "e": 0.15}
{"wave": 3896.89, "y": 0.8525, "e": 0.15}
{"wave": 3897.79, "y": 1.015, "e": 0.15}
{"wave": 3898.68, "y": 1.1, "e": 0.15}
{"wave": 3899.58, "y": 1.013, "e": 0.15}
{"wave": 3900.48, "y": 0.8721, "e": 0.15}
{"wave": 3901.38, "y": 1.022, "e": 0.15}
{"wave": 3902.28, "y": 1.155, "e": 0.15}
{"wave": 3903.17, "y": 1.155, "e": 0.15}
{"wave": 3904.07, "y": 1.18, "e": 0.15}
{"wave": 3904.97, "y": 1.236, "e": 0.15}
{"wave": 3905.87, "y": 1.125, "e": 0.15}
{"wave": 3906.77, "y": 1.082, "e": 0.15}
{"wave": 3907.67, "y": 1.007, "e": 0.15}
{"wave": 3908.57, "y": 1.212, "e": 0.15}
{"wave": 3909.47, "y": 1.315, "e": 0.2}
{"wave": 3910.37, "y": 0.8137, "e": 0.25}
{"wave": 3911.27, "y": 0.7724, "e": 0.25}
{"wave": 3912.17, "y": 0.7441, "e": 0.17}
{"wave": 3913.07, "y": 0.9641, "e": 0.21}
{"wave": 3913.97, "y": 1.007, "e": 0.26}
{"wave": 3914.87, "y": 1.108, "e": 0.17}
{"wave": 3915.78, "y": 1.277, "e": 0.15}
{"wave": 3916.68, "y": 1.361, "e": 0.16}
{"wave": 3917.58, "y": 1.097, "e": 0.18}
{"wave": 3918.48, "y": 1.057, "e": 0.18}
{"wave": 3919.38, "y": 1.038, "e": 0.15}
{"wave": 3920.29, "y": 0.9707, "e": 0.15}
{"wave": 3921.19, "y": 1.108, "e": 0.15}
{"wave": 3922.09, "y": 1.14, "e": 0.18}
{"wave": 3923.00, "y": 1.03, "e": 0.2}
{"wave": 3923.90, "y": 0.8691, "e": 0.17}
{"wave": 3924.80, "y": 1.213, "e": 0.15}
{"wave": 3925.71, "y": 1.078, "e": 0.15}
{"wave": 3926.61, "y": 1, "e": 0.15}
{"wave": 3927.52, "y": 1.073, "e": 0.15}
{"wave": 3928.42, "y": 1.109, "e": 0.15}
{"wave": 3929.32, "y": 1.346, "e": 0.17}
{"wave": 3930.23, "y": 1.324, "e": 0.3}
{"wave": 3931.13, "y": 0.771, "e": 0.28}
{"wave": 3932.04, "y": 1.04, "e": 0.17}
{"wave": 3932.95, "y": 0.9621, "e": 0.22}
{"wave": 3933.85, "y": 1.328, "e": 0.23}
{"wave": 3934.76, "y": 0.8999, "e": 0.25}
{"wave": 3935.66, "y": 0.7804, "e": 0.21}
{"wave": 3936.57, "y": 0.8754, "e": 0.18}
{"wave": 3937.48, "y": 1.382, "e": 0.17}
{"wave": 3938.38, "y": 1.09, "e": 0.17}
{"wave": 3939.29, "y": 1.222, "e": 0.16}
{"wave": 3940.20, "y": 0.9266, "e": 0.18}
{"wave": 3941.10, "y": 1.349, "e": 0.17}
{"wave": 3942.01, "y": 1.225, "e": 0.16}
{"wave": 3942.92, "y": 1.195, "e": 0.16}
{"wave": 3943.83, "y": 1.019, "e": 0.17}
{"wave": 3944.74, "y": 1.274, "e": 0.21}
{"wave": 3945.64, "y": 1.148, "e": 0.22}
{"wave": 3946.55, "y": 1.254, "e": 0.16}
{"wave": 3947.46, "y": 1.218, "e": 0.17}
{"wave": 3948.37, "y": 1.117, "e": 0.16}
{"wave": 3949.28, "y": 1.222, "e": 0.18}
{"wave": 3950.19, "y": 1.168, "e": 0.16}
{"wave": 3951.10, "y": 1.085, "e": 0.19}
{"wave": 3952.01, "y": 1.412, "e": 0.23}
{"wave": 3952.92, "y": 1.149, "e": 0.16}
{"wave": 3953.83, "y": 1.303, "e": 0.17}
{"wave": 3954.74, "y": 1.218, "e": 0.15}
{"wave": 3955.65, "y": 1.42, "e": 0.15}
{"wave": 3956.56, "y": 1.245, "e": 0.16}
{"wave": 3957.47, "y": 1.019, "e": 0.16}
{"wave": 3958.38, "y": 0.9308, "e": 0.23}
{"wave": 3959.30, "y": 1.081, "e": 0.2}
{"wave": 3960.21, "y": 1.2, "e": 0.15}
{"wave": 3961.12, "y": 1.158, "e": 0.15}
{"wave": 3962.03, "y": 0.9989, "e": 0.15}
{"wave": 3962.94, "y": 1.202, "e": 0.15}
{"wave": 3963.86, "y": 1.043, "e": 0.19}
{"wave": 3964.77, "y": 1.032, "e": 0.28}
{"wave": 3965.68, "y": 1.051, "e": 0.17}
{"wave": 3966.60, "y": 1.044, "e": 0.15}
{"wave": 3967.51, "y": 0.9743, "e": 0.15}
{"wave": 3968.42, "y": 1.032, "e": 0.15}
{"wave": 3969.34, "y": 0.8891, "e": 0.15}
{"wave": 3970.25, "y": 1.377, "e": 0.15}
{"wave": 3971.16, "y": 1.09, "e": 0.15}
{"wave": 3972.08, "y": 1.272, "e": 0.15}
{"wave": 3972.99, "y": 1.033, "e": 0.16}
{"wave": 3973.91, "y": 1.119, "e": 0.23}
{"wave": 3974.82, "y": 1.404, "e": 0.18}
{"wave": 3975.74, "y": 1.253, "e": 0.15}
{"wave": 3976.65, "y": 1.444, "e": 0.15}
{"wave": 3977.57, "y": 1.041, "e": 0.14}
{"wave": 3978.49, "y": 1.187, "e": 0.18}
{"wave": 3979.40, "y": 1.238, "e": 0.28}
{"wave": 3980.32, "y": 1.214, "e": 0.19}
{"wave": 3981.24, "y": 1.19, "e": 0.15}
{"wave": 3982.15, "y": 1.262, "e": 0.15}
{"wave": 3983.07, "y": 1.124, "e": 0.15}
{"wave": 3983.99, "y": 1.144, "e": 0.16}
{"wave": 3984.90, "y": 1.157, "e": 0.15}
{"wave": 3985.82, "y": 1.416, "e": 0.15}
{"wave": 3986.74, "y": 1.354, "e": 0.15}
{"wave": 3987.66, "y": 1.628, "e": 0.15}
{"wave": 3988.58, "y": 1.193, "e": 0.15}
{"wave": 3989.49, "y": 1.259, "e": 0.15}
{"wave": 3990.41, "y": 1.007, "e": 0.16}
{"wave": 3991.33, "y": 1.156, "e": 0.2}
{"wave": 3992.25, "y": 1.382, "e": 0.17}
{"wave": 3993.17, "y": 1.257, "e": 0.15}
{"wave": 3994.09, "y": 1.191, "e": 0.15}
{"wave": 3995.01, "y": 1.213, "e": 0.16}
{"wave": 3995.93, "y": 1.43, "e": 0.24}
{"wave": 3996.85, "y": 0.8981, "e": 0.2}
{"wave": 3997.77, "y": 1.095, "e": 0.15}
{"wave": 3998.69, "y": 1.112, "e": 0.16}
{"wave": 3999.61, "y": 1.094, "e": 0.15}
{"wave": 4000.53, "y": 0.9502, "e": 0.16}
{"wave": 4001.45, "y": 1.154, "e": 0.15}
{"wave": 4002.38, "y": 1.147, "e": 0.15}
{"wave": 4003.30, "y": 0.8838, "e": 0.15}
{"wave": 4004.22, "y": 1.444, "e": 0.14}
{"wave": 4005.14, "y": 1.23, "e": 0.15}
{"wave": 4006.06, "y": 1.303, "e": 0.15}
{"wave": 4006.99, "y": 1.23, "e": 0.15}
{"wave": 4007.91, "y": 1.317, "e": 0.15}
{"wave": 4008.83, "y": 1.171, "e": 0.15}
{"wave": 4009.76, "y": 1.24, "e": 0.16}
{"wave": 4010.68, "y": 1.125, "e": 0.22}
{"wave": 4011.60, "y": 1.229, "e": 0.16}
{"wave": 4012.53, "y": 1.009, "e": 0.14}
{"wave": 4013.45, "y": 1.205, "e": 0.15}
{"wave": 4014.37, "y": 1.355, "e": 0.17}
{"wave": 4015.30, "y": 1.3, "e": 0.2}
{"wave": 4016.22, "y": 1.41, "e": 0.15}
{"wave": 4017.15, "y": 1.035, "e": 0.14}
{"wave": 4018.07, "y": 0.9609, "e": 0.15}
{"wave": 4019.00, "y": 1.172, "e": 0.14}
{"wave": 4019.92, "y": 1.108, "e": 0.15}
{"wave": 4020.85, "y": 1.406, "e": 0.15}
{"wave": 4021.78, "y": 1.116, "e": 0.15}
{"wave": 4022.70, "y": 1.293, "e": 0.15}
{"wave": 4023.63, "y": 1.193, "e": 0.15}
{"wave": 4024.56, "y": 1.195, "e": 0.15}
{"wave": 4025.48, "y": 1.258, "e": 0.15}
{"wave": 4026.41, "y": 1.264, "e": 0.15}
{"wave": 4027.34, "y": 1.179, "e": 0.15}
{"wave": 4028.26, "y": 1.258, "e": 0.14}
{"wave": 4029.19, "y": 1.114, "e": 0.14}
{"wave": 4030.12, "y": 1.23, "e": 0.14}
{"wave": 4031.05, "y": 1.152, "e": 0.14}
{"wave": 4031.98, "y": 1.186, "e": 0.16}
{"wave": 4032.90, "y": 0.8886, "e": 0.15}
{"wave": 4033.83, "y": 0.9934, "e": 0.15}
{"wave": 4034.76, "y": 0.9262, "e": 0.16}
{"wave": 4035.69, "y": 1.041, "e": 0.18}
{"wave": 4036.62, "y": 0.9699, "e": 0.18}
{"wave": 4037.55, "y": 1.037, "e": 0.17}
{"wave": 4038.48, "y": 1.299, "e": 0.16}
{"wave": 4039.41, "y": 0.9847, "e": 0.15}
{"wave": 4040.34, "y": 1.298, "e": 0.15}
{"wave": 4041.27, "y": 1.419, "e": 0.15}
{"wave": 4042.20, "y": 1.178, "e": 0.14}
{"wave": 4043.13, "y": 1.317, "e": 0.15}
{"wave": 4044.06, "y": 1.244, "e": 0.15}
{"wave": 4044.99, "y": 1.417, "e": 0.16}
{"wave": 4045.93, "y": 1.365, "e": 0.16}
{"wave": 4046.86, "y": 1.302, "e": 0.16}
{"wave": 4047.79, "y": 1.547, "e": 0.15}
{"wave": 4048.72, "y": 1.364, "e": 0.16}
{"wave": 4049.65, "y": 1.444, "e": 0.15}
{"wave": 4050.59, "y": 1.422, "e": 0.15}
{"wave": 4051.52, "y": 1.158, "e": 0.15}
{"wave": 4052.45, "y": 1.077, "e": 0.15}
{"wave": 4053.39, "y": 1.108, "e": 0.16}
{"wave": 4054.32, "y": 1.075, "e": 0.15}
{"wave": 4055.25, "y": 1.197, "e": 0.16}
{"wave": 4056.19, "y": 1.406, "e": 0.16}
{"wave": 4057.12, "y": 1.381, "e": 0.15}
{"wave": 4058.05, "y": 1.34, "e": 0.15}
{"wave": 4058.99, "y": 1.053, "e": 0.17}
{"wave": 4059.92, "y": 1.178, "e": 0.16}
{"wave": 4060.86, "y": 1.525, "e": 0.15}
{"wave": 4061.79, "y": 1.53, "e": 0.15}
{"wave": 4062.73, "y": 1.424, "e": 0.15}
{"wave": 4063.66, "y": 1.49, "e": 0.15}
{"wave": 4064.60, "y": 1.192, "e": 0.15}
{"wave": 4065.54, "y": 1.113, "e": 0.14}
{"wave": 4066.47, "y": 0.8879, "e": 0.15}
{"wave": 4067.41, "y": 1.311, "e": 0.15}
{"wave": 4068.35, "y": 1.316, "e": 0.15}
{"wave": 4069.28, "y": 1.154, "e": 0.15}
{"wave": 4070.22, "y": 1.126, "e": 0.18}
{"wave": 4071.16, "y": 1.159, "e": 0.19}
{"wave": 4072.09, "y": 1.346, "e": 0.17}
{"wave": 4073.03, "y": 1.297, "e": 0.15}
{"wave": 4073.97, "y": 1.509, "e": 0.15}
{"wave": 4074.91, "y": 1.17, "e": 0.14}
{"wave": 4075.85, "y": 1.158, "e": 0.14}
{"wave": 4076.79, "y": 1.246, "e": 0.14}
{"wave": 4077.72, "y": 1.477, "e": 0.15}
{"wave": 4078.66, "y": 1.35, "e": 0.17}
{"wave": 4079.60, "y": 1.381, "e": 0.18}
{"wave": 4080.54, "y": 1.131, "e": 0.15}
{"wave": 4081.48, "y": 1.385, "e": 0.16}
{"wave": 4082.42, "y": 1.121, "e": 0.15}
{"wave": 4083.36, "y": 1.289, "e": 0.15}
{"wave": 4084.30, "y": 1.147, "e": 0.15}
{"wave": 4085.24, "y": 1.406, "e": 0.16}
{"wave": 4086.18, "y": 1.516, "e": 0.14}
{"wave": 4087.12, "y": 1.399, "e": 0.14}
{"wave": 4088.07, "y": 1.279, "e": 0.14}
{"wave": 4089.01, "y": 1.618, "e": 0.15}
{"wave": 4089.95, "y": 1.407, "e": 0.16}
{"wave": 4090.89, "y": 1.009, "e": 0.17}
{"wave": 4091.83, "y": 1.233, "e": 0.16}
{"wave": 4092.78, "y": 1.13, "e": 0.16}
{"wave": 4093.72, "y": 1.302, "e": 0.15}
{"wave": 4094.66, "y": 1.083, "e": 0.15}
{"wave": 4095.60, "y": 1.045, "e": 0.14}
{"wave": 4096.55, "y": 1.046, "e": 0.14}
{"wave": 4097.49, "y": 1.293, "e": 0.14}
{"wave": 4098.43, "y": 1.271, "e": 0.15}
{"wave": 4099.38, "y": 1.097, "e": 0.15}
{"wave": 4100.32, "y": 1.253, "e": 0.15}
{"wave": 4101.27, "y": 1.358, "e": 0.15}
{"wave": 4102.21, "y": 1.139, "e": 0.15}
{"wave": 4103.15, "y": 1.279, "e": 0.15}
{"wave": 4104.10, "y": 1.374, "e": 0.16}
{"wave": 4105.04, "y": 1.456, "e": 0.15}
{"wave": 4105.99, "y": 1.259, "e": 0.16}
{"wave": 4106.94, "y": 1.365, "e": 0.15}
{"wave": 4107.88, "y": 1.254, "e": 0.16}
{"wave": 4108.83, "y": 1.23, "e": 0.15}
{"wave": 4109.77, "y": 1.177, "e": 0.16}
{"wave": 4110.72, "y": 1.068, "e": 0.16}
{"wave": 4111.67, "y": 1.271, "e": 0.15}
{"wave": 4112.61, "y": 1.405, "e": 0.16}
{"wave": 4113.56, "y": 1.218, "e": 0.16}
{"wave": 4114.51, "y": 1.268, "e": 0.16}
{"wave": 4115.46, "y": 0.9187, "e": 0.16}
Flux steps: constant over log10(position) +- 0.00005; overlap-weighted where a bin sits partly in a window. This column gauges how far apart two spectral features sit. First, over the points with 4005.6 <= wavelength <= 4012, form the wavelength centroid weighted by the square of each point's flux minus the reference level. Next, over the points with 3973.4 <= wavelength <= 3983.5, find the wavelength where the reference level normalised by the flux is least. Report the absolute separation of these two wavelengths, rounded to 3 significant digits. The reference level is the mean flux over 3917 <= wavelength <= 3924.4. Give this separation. 31.5 angstroms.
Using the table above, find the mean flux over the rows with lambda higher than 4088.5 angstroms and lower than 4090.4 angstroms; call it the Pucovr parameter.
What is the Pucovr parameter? 1.51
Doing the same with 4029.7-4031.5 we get 1.19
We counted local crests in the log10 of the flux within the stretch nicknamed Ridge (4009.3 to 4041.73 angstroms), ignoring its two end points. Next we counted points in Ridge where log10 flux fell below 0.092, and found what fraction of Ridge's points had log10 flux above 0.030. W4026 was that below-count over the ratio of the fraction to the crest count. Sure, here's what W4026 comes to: 419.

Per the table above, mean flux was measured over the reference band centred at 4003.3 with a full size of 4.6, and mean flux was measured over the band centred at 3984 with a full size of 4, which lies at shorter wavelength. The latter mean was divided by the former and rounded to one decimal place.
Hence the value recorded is 1.0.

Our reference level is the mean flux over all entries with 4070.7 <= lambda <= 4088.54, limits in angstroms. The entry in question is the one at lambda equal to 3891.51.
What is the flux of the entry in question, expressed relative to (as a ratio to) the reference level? 0.74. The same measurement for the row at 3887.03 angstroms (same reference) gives 0.72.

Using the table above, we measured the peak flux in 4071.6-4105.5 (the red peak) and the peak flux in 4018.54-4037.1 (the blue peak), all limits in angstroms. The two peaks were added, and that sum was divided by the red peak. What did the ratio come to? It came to 1.87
